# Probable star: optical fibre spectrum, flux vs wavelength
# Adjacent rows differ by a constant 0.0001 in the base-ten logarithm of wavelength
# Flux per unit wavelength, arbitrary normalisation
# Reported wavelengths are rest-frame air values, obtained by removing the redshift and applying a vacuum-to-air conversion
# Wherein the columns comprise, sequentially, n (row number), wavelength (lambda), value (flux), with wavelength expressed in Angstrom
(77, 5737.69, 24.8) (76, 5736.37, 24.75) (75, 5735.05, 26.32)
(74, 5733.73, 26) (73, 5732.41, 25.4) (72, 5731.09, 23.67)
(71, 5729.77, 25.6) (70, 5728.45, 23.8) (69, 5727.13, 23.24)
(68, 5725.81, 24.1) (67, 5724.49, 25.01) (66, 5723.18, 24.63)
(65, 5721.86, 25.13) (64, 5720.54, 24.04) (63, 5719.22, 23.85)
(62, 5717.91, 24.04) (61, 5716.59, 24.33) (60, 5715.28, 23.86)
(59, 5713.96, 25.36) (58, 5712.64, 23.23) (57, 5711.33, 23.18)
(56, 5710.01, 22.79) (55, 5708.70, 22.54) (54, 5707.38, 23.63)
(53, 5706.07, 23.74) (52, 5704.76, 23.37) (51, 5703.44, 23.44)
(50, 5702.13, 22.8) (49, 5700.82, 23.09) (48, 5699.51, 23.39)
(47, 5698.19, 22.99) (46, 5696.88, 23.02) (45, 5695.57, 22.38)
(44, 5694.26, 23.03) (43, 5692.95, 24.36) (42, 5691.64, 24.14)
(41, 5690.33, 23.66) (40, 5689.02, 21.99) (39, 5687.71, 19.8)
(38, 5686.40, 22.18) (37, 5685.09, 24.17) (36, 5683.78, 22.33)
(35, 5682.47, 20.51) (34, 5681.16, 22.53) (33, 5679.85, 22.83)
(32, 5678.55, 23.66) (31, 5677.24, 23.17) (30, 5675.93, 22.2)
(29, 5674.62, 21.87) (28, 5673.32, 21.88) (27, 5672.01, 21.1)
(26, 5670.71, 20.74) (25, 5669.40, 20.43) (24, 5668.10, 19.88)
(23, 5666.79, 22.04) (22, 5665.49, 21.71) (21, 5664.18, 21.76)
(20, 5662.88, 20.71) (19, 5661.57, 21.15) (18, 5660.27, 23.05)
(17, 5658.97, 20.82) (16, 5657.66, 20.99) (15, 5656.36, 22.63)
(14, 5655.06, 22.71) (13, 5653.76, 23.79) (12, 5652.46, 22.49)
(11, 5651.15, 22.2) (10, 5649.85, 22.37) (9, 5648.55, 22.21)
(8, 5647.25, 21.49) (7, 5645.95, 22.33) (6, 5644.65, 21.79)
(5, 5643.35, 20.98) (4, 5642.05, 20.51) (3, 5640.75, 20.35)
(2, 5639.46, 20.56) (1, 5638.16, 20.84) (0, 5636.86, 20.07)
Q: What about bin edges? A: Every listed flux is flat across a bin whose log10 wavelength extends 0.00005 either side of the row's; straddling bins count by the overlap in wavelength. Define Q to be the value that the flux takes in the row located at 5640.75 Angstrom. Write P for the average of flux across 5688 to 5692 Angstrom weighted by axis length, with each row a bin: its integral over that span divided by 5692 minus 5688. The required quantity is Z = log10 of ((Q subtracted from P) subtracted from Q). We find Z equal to 1.25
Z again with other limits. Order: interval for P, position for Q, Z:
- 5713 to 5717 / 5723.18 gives 1.40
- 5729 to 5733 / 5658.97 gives 1.23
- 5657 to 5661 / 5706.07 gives 1.41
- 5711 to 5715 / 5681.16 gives 1.32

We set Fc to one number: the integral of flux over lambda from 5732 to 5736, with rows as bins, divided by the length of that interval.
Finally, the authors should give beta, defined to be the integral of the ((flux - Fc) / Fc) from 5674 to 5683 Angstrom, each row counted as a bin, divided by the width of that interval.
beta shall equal -0.13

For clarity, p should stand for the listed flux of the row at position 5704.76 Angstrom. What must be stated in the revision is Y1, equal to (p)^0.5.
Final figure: 4.83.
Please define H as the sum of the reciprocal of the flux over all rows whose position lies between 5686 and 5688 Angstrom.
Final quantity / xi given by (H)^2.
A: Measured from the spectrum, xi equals 0.01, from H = 0.10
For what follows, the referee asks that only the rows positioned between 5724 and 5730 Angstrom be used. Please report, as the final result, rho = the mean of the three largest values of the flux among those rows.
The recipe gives 24.9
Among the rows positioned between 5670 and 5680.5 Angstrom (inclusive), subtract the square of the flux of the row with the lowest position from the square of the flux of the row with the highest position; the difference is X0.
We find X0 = 91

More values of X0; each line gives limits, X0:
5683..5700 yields 48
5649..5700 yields 47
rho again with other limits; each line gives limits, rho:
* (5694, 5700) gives 23.1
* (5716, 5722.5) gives 24.5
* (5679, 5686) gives 23.2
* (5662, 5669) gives 21.8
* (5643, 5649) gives 22.1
